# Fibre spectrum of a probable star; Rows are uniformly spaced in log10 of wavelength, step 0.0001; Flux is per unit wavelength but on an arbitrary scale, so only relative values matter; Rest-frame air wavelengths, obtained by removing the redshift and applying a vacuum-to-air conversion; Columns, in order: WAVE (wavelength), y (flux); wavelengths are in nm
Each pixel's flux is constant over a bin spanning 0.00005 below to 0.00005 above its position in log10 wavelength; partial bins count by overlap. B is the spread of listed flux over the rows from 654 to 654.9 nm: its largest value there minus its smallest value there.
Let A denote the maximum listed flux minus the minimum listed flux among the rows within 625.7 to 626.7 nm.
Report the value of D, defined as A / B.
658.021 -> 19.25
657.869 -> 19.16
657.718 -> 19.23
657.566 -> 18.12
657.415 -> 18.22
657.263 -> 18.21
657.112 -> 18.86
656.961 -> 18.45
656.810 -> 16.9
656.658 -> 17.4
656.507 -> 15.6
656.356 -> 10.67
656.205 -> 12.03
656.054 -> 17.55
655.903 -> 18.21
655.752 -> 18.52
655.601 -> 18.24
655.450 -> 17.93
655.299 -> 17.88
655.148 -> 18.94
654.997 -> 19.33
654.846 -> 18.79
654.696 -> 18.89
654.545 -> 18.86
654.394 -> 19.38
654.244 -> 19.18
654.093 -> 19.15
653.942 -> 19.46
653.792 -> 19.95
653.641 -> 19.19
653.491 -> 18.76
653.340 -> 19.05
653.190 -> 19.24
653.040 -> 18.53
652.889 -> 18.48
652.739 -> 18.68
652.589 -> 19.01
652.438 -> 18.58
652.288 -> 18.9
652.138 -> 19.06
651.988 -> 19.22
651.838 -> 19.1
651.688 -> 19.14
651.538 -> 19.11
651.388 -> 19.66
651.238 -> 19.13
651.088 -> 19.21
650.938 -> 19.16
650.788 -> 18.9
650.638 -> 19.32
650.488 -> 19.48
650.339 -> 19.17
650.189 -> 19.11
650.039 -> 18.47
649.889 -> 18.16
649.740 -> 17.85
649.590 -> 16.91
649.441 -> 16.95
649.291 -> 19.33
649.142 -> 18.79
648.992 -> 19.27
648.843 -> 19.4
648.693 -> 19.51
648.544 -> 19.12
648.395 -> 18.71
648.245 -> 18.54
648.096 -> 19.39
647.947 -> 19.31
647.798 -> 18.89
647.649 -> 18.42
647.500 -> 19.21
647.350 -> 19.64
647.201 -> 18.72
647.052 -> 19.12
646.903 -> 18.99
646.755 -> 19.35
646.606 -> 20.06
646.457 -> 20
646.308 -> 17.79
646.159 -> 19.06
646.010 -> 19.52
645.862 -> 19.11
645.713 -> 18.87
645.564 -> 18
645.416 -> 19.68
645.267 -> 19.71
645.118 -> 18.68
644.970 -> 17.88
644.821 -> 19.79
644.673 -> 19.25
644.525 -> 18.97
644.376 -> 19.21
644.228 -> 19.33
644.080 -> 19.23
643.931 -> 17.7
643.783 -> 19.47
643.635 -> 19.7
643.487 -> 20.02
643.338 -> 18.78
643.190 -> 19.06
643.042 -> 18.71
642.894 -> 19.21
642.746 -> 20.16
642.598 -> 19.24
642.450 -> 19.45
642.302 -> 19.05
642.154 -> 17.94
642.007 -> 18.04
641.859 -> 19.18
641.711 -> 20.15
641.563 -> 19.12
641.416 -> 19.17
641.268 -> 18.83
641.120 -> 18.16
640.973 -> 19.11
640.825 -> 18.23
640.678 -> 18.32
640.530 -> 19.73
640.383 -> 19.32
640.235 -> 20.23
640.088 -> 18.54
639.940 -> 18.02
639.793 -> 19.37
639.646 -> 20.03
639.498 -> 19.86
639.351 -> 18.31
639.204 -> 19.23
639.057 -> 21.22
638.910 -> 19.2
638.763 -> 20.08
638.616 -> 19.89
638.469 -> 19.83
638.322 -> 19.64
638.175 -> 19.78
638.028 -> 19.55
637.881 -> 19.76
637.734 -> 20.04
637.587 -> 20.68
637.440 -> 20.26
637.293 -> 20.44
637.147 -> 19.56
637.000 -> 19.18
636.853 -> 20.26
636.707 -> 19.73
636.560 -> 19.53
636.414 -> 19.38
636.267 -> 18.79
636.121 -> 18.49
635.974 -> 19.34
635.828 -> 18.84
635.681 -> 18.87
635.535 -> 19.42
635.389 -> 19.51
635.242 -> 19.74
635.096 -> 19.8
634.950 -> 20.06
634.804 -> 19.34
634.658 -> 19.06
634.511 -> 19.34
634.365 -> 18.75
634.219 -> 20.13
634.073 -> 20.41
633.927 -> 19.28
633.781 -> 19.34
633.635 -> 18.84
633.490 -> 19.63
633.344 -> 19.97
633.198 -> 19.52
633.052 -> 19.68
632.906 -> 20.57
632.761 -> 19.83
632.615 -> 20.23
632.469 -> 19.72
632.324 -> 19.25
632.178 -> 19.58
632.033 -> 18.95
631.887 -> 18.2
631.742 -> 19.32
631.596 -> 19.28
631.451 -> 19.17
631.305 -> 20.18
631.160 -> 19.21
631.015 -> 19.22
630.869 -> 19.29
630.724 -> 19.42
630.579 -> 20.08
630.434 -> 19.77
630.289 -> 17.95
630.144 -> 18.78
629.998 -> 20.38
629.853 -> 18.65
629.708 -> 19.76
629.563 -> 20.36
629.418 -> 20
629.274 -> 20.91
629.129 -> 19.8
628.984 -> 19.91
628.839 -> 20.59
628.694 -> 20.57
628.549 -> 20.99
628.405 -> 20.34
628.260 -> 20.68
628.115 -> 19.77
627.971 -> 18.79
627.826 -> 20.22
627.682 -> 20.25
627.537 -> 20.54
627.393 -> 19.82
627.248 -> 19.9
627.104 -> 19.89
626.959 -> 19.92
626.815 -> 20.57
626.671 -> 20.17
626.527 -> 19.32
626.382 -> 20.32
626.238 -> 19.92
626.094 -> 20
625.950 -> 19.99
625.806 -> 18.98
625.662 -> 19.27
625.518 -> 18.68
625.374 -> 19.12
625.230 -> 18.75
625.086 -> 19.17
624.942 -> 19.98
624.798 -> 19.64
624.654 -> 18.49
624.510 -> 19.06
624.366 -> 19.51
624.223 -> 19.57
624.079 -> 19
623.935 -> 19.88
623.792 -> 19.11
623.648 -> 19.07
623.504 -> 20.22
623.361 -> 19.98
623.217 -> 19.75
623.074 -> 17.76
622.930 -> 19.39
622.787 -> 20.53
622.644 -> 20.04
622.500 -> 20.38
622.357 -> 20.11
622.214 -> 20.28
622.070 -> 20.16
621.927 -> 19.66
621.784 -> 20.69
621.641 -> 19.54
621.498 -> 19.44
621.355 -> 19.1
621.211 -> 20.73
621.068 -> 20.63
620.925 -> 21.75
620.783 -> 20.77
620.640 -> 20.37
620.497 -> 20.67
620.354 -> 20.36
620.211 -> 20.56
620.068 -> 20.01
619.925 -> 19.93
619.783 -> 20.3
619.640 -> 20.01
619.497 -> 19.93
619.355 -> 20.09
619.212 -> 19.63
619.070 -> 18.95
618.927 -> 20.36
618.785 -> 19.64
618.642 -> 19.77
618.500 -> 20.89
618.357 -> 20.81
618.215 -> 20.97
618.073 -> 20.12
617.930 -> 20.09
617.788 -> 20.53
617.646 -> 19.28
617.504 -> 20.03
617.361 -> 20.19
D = 2.27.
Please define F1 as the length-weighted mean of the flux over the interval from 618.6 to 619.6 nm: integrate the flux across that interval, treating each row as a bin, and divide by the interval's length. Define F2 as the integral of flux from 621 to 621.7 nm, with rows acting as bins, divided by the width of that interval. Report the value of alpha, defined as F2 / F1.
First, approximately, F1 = 19.8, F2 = 19.9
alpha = 1.005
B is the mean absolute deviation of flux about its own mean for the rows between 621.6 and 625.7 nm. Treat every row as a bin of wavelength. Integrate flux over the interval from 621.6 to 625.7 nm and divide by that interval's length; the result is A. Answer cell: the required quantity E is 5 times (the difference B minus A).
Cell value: -95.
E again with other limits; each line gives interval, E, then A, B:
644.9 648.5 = -93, 19.0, 0.484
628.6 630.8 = -96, 19.8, 0.592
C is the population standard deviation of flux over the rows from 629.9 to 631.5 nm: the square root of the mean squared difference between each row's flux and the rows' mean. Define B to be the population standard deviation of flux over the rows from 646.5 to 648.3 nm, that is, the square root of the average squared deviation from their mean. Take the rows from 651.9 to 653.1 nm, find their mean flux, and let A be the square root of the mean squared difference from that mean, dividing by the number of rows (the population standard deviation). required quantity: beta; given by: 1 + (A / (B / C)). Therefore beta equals 1.4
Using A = 0.3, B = 0.45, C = 0.66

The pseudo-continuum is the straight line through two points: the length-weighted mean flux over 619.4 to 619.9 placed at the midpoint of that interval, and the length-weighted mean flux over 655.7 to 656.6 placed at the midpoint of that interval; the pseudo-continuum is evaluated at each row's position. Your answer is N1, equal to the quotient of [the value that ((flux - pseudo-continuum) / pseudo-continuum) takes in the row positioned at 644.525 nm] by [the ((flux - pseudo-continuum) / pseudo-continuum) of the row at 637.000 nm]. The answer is 1.7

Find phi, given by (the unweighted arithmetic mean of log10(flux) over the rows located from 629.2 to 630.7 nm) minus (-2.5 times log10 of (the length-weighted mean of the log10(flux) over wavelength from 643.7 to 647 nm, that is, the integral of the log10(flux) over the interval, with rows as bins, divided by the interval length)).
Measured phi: 1.56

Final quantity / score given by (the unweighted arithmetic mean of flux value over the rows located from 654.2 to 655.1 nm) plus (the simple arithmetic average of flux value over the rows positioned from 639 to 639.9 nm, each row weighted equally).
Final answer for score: 38.7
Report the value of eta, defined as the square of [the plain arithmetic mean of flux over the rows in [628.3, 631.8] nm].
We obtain 390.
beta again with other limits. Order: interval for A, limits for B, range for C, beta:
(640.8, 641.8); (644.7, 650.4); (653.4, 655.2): 1.3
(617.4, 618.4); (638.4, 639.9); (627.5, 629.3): 1.4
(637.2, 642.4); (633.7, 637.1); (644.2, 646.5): 2.1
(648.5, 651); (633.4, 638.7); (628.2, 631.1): 2.2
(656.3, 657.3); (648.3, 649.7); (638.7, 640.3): 3.5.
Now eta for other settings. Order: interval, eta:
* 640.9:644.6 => 364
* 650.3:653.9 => 364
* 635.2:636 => 372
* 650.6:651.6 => 369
